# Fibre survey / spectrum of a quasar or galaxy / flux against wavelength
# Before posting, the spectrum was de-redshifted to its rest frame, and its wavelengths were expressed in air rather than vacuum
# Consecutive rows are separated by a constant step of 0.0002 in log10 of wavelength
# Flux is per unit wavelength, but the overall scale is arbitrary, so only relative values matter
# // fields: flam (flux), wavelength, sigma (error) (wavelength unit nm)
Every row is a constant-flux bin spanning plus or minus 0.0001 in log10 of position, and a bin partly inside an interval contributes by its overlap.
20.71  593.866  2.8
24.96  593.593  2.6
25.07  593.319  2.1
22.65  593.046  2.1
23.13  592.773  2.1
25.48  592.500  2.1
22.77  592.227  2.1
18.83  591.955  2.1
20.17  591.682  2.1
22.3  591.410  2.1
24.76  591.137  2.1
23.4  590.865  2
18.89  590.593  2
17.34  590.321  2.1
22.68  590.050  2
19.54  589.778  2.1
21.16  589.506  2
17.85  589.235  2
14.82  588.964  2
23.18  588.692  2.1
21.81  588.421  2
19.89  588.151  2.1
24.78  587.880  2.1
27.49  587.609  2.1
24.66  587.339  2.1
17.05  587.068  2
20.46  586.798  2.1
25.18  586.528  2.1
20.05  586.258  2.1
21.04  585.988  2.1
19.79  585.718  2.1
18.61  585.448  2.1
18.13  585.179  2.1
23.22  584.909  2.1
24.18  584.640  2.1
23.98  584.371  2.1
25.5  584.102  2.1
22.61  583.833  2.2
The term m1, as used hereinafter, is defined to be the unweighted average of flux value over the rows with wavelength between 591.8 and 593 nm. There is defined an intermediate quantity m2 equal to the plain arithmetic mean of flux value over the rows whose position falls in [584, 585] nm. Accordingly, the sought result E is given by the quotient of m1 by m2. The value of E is 0.93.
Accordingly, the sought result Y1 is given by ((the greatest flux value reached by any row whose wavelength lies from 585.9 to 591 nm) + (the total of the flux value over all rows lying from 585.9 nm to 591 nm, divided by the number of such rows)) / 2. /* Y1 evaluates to 24.3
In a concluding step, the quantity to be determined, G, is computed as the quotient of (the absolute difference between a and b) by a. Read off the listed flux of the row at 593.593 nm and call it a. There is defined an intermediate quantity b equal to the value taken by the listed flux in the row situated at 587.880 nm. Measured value 0.01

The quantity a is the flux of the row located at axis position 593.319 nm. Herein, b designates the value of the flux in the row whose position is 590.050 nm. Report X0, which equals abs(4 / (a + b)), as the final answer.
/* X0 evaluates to 0.084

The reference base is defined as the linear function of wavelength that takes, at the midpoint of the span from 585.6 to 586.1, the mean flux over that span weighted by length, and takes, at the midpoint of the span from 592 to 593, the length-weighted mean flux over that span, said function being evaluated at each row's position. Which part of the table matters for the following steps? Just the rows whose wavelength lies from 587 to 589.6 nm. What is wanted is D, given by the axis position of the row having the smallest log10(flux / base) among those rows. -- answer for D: 588.964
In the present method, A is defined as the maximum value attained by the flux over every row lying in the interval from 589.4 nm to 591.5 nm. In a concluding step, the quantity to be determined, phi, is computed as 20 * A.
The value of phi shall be 495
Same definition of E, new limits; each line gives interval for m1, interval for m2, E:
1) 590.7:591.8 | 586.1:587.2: 1.10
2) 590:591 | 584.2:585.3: 0.92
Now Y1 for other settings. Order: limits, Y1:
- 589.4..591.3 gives 22.9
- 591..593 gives 24.0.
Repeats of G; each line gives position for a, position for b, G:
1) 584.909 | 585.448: 0.20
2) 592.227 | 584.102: 0.12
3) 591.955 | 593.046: 0.20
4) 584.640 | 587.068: 0.29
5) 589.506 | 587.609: 0.30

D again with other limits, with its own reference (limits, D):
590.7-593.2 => 591.955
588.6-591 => 588.964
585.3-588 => 587.068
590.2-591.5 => 590.321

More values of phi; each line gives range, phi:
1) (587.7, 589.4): 496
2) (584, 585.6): 510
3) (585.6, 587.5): 504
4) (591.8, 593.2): 510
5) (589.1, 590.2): 454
